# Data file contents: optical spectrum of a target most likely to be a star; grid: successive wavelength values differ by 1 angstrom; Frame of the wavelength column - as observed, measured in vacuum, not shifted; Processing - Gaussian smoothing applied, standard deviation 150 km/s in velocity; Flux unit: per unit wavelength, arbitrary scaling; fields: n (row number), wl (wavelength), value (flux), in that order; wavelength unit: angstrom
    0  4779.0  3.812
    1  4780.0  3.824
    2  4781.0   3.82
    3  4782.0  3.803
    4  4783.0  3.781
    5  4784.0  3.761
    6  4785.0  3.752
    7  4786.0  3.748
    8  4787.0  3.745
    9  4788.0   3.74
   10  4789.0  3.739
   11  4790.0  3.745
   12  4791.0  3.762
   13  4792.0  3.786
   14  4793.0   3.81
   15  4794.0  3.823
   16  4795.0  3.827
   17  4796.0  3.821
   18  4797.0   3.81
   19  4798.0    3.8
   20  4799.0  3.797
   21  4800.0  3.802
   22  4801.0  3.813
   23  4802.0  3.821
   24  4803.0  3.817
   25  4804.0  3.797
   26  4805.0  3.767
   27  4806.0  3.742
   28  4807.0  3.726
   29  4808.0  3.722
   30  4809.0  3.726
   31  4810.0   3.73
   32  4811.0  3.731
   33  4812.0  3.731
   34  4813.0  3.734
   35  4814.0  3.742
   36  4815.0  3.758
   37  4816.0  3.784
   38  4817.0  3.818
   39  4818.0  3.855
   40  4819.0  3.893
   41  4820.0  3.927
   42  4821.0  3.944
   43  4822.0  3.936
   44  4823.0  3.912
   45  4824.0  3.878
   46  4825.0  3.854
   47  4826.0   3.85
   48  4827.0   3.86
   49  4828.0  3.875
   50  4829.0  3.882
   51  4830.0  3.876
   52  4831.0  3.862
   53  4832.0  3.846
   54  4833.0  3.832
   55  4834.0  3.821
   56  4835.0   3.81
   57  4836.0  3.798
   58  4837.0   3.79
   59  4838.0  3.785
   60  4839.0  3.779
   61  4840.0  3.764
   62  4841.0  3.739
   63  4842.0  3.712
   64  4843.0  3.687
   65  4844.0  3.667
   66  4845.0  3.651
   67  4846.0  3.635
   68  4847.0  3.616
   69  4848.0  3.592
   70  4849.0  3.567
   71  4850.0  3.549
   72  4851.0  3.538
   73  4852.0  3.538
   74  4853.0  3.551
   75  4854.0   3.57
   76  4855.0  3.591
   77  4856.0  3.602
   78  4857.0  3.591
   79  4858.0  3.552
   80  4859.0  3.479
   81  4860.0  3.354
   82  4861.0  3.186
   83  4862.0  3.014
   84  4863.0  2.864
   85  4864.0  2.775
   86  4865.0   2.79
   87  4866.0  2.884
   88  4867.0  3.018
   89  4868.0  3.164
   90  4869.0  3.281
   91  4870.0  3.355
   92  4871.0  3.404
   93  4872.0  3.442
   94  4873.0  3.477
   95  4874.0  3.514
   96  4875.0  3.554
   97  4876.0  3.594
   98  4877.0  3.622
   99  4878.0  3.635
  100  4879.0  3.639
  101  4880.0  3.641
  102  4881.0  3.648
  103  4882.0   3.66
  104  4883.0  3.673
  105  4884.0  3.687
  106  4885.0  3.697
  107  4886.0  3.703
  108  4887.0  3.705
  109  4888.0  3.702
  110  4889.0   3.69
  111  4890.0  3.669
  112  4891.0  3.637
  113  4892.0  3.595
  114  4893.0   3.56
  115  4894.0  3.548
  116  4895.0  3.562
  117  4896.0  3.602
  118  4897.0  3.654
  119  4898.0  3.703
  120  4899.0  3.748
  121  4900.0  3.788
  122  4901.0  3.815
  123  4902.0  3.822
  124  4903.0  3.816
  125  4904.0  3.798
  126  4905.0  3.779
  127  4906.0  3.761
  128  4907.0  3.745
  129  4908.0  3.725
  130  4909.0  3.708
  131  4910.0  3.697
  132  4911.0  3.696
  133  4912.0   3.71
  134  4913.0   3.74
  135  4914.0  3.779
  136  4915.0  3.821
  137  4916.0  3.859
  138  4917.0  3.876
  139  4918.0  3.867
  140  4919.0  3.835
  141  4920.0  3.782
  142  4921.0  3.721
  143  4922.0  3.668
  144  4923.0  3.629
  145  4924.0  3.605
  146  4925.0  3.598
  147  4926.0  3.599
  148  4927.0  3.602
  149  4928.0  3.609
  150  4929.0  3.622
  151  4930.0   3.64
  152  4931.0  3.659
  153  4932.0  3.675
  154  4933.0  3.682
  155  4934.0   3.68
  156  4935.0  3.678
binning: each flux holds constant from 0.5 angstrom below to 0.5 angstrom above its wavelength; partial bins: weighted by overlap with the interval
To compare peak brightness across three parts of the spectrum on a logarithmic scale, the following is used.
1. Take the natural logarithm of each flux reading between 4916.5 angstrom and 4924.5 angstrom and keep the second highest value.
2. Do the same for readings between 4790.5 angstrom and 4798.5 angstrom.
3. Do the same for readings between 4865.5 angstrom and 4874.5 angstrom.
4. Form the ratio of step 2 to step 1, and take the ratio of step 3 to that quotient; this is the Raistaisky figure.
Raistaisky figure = 1.26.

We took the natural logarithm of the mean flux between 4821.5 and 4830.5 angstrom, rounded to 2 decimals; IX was 1.36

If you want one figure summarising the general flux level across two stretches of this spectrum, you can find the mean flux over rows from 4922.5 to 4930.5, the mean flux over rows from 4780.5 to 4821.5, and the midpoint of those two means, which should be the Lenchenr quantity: 3.70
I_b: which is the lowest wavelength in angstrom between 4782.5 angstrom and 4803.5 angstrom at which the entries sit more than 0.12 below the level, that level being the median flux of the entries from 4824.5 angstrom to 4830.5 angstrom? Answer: 4787.0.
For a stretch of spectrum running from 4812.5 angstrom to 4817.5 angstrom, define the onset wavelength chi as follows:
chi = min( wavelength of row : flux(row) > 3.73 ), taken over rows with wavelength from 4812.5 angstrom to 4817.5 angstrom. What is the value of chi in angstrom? 4813.0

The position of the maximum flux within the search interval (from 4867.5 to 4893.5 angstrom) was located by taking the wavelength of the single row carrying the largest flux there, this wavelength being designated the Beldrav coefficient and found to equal 4887.0 angstrom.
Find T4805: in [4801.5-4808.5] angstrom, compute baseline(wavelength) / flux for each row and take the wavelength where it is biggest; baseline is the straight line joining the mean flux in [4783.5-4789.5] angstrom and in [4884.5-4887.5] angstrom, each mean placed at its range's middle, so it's 4808.0 angstrom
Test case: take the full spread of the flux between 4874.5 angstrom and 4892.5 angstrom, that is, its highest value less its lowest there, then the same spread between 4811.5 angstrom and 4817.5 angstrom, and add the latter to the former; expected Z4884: 0.24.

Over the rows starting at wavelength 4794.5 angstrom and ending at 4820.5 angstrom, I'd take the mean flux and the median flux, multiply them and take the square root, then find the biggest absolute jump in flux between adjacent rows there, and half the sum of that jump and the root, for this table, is 1.92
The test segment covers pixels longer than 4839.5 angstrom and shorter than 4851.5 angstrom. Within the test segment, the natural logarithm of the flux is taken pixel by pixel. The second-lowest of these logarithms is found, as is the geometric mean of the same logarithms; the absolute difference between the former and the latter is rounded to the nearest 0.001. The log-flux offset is 0.026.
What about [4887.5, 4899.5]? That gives 0.022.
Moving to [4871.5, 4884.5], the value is 0.034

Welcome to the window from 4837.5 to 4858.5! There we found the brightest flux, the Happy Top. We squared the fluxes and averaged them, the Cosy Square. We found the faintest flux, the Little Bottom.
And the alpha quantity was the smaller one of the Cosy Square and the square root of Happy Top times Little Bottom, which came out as 3.66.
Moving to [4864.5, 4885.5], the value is 3.21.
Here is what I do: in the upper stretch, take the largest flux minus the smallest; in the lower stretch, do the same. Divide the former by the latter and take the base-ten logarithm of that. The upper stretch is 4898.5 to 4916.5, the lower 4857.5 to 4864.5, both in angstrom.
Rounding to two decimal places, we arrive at -0.68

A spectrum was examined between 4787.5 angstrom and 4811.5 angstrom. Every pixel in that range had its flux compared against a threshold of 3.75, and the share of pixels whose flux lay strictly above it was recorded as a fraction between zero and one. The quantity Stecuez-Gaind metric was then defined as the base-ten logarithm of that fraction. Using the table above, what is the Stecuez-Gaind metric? -0.20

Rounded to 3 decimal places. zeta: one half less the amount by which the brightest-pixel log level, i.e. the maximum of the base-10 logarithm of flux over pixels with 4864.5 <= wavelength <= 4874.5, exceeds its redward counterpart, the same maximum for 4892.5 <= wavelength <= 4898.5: 0.523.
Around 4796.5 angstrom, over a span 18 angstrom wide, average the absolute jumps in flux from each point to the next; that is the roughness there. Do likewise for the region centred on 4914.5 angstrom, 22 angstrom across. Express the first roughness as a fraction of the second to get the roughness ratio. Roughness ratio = 0.435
